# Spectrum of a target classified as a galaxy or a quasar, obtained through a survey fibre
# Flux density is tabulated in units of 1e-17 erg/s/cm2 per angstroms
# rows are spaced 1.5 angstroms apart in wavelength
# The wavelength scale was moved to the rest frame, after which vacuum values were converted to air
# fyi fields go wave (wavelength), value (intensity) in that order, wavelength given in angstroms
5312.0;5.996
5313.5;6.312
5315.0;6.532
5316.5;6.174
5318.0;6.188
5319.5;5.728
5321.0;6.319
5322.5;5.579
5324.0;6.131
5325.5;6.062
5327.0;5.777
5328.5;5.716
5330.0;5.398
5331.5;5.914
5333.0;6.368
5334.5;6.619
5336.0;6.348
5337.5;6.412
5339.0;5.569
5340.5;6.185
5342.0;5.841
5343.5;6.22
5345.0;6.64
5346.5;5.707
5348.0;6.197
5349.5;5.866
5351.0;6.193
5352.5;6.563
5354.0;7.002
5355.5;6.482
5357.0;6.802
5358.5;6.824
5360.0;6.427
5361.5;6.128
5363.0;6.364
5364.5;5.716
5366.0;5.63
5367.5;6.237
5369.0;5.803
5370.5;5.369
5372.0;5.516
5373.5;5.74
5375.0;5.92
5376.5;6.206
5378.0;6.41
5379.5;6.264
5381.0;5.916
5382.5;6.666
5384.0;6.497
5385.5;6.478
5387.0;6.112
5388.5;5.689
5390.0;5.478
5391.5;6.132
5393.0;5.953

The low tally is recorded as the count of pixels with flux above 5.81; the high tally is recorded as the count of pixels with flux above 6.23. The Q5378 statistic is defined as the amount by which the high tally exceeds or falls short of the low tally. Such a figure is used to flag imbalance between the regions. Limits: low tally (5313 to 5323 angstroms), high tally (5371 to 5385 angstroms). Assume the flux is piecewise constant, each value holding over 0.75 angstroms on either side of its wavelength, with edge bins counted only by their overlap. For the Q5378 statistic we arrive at -1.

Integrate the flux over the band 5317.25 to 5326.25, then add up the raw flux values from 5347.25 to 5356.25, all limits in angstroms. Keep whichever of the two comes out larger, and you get 54.0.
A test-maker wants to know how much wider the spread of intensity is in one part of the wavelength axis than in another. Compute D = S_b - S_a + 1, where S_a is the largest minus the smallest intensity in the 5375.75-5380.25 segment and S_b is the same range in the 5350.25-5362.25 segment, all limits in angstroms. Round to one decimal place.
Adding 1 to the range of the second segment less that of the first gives 1.7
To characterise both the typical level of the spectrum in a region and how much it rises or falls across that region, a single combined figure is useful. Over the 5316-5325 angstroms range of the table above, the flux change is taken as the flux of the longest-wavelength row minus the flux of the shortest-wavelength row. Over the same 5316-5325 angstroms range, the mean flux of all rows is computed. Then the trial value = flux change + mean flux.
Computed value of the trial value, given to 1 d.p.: 6.0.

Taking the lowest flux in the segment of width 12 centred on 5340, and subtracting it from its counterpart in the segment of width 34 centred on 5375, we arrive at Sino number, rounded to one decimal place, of -0.2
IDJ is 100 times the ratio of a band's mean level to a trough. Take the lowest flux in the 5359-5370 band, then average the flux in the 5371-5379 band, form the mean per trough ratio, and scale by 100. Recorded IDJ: 106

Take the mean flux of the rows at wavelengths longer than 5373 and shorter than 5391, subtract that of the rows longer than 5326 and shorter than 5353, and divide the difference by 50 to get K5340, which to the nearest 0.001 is 0.001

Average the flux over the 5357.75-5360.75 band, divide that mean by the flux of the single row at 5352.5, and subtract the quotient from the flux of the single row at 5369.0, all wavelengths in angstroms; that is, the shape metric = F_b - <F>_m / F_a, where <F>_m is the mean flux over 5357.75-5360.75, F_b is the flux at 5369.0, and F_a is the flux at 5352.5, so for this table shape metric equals 4.8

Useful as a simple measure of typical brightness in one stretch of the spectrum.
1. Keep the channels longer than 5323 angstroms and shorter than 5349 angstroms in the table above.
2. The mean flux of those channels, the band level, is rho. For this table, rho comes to 6.06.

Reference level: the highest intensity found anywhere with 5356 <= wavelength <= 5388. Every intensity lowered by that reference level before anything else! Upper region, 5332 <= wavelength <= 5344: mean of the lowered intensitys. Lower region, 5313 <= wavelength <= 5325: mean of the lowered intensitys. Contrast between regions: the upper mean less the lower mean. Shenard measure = 0.07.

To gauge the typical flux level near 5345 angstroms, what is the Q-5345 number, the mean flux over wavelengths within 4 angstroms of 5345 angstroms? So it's 6.12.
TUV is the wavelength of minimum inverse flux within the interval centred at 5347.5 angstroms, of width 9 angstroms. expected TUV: 5345.0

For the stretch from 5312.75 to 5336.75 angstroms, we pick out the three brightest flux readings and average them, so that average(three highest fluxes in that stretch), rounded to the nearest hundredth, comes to 6.51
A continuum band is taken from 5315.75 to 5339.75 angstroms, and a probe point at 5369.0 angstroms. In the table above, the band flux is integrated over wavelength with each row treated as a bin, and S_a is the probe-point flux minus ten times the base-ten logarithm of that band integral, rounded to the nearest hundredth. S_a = -15.79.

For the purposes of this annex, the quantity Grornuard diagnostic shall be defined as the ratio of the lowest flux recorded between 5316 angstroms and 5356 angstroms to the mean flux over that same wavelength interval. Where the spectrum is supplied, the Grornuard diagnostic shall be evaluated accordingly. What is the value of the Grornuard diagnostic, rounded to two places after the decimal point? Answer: 0.88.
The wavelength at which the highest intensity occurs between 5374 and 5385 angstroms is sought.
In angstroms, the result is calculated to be 5382.5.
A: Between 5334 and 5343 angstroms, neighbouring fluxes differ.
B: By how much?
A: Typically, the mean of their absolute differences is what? 0.43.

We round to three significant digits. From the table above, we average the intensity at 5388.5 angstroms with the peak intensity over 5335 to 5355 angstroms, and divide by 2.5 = 2.54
